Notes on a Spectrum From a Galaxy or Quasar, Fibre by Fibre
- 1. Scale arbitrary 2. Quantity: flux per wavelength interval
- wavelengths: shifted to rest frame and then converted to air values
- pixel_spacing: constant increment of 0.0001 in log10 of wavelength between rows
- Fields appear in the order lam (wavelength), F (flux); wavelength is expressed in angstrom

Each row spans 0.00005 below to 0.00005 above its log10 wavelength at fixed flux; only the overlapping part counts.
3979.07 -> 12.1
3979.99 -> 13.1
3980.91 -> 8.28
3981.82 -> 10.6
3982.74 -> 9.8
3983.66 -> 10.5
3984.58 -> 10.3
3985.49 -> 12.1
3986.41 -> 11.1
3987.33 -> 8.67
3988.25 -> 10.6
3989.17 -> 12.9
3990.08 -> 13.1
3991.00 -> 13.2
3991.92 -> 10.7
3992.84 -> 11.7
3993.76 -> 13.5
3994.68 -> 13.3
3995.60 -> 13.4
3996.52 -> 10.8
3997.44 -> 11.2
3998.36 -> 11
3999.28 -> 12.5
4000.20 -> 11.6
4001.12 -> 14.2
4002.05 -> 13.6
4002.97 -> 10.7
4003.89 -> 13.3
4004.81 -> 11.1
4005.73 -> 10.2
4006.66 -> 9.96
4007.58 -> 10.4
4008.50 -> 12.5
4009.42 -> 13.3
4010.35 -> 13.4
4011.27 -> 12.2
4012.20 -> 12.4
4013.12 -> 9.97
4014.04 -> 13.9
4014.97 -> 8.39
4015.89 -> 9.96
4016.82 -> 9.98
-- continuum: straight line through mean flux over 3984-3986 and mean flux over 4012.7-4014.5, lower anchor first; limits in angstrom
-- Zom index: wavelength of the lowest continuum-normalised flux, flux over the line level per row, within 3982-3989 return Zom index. 3987.33 angstrom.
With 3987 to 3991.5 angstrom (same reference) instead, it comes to 3987.33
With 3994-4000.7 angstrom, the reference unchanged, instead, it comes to 3996.52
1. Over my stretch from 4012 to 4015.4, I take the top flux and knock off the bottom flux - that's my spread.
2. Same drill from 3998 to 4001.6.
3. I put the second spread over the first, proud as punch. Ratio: 0.6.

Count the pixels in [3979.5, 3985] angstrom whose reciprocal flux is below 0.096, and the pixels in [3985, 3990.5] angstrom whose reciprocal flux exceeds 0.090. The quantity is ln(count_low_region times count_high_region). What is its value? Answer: 2.2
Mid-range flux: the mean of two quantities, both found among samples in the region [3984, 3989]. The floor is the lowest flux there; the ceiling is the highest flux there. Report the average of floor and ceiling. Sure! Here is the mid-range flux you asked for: 10.4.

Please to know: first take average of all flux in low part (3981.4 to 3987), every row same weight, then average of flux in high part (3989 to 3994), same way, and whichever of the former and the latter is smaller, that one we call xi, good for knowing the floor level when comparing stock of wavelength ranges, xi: 10.7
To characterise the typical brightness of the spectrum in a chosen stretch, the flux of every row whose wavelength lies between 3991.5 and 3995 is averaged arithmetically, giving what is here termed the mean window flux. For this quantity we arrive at 12.3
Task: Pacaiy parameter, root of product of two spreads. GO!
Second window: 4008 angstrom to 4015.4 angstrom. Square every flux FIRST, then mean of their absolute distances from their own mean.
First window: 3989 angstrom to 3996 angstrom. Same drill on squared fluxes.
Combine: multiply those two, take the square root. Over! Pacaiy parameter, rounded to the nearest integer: 24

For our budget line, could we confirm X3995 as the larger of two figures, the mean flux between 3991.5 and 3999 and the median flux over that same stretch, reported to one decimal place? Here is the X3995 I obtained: 12.0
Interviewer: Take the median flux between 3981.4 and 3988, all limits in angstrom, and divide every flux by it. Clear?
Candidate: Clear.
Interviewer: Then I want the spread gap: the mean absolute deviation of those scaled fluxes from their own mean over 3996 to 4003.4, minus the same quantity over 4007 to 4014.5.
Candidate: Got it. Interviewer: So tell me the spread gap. 0.01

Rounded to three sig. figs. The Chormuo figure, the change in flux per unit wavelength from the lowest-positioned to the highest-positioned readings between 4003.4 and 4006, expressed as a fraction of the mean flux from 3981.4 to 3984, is -0.164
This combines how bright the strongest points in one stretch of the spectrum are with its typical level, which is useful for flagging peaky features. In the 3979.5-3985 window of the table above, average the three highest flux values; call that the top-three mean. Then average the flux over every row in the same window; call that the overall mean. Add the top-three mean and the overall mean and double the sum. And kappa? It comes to 44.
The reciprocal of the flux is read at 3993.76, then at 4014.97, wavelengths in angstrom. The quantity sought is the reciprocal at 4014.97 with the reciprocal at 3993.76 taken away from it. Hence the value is 0.0451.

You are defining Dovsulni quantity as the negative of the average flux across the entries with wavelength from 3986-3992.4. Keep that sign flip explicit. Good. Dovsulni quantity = -11.5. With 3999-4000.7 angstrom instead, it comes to -12.1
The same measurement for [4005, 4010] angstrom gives -11.3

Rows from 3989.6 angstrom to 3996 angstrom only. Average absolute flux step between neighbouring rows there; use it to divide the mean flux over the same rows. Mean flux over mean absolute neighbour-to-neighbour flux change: 13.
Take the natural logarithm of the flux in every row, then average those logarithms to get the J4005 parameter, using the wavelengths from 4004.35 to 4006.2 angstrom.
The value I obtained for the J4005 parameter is 2.36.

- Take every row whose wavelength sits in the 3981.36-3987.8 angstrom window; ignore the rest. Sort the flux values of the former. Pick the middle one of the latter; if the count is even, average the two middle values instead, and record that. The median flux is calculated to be 10.5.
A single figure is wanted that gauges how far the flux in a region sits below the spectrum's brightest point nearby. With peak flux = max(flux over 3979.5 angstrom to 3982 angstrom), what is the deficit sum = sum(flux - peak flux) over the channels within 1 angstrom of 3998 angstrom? -4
